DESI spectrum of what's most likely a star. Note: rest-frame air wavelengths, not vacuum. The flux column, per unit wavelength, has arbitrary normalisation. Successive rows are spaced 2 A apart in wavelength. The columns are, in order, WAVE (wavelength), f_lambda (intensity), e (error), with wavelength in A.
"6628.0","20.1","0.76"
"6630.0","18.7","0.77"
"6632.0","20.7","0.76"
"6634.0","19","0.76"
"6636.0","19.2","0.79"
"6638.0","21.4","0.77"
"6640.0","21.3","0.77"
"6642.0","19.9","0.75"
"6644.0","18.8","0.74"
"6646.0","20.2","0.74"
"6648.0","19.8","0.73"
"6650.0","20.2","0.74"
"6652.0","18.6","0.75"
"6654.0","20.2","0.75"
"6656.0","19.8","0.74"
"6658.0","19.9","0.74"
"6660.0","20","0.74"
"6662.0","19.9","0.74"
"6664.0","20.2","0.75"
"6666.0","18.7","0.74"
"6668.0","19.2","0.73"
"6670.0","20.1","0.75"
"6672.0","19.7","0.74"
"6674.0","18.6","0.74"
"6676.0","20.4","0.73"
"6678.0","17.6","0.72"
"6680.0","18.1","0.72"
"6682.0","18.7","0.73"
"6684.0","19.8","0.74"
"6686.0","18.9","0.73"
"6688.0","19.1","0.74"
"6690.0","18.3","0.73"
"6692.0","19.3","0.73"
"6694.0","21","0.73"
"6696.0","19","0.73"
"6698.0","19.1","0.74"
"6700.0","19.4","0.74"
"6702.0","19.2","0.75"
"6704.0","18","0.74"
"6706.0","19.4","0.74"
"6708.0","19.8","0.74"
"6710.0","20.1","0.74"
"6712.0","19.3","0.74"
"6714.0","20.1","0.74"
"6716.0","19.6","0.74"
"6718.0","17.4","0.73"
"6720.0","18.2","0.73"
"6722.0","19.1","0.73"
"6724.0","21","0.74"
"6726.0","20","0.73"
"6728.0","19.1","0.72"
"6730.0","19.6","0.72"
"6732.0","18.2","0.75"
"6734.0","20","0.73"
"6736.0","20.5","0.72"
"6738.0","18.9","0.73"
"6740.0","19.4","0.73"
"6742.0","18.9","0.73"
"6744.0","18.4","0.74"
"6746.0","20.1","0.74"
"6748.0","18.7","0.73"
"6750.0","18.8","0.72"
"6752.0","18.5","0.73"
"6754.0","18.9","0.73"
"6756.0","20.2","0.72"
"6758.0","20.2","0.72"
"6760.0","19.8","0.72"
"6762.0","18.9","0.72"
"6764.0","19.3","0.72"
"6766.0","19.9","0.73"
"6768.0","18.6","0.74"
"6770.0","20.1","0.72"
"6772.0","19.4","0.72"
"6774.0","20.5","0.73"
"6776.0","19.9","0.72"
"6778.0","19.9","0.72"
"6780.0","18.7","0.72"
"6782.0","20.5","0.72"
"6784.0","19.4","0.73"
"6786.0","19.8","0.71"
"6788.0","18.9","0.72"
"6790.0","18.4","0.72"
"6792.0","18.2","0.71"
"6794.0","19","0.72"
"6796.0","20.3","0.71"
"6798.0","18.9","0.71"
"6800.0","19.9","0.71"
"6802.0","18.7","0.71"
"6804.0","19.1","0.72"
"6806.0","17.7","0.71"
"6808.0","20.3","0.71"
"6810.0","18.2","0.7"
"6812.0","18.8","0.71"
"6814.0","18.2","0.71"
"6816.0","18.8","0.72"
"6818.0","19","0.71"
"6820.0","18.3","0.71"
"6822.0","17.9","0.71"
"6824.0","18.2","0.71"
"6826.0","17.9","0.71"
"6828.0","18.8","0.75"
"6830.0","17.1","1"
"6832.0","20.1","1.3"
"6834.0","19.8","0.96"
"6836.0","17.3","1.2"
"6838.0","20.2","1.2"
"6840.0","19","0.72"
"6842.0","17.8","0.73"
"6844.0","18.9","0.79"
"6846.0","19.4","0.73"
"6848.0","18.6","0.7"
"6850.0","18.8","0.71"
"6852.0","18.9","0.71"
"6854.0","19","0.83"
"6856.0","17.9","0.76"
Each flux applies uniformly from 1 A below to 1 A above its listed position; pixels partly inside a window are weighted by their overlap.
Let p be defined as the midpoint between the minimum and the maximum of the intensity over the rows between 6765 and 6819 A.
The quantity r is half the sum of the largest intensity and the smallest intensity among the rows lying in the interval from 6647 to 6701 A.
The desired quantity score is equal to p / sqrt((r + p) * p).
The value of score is 0.7053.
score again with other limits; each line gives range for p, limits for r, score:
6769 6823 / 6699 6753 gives 0.7062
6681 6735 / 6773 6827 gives 0.7080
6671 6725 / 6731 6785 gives 0.7057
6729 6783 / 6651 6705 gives 0.7076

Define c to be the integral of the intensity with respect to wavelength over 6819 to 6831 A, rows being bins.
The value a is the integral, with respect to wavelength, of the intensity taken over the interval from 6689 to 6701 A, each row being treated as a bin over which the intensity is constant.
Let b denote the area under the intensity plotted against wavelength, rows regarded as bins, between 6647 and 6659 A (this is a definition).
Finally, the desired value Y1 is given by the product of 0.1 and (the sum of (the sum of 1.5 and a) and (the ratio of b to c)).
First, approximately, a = 232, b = 237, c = 216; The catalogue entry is 23.5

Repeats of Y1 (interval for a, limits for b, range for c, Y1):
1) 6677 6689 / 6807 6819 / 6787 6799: 22.7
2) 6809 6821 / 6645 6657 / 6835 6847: 22.5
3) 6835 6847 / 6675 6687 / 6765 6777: 22.8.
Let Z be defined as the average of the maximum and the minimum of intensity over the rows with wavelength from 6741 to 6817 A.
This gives 19.1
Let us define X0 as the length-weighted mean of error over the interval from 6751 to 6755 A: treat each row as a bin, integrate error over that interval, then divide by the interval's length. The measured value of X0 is 0.730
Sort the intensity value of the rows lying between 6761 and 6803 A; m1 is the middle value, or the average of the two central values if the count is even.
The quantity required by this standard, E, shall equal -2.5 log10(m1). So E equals -3.22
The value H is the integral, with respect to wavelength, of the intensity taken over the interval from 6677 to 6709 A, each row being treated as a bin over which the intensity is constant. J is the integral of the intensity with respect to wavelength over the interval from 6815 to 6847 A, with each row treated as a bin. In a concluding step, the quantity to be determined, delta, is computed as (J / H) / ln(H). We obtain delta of 0.1528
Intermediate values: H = 609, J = 597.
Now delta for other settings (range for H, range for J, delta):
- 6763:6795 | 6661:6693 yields 0.1535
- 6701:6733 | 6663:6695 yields 0.1555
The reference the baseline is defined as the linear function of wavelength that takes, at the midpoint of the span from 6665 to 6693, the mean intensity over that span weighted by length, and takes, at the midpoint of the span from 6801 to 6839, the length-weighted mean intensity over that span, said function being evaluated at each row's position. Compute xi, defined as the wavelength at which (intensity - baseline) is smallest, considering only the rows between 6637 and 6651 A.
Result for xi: 6644.0 A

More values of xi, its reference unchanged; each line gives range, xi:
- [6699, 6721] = 6718.0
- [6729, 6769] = 6732.0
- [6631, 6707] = 6678.0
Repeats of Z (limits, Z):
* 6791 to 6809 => 19.0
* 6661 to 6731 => 19.2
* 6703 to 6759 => 19.2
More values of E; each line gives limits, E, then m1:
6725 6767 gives -3.21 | 19.3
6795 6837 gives -3.19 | 18.8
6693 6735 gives -3.22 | 19.4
